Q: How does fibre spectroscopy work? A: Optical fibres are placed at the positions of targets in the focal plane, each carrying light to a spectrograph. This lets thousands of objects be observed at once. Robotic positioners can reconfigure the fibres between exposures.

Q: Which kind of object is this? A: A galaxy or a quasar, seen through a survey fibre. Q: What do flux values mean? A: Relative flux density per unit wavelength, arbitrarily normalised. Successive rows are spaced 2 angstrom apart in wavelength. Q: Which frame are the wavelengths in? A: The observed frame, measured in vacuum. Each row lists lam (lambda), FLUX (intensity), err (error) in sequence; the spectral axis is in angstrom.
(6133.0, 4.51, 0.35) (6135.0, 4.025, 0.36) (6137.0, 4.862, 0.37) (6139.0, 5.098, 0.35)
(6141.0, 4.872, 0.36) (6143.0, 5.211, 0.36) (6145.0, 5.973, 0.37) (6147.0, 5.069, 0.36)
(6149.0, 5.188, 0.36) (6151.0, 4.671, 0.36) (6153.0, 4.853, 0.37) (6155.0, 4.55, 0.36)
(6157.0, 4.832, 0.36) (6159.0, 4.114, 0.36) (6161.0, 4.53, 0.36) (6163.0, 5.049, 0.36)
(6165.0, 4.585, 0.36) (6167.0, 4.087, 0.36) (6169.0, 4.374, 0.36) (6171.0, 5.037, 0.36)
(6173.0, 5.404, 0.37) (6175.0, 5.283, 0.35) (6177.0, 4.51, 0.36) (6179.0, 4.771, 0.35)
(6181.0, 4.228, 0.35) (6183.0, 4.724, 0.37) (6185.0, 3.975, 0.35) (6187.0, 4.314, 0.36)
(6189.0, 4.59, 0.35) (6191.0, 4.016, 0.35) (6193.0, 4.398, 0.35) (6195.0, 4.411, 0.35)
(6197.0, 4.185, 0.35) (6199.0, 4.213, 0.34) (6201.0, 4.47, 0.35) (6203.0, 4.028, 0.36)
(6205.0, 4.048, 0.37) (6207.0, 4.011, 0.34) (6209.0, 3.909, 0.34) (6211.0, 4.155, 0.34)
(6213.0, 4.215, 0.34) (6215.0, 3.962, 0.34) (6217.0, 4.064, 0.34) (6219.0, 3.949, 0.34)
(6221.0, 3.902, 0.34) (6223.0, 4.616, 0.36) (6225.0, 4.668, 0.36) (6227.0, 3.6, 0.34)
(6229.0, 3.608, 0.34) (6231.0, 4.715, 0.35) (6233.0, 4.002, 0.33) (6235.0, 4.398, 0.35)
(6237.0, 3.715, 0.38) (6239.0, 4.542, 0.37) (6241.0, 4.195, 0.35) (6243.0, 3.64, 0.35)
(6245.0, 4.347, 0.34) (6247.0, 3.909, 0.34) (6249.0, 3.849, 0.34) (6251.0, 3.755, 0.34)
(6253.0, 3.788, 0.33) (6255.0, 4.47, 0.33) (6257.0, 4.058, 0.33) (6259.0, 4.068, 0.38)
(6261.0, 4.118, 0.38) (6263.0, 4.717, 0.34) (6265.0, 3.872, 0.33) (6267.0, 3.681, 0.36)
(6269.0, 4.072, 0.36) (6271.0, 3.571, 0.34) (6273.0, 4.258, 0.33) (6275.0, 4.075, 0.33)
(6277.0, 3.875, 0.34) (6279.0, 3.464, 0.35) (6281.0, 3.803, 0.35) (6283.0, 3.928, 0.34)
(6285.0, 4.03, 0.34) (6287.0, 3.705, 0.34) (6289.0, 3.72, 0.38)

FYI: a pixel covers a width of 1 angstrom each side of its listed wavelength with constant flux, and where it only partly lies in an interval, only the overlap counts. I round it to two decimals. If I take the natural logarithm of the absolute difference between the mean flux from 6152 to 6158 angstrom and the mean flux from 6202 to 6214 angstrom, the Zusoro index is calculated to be -0.38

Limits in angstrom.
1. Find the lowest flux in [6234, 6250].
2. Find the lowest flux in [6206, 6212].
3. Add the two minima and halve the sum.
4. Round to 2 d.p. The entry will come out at 3.77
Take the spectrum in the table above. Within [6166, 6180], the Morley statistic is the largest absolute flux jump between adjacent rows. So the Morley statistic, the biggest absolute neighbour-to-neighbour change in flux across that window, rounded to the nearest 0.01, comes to 0.77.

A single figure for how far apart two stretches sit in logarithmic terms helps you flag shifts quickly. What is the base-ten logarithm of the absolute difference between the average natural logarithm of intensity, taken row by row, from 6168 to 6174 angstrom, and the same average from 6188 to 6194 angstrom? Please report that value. -0.89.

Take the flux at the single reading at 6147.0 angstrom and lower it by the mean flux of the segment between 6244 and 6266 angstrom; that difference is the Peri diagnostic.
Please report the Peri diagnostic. 1.0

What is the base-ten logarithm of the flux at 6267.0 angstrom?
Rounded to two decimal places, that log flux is 0.57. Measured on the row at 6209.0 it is 0.59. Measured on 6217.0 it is 0.61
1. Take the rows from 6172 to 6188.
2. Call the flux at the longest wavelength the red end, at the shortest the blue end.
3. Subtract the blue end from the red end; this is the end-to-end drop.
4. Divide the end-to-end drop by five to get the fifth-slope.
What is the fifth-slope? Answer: -0.22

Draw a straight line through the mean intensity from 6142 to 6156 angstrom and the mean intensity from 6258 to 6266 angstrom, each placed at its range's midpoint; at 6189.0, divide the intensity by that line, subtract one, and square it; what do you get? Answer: 0.0013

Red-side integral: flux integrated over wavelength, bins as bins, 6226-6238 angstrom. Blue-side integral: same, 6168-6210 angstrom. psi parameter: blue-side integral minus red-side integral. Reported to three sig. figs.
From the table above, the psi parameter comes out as 138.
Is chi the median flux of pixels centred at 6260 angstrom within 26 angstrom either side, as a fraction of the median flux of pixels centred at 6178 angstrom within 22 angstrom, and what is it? 0.892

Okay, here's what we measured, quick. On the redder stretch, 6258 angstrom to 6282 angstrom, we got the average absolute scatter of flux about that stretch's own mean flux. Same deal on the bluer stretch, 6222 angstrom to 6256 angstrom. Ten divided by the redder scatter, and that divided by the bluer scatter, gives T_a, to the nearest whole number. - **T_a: 108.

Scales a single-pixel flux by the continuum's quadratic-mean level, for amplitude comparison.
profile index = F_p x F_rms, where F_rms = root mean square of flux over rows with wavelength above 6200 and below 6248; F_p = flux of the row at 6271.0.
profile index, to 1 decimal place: 14.7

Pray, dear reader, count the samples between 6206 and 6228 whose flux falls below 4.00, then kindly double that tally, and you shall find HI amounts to 10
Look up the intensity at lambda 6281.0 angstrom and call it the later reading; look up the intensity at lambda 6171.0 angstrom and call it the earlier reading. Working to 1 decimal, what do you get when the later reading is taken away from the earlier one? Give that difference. 1.2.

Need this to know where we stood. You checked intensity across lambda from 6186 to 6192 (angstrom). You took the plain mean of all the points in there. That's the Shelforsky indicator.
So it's 4.3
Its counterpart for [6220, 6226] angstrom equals 4.4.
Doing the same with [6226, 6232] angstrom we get 4.0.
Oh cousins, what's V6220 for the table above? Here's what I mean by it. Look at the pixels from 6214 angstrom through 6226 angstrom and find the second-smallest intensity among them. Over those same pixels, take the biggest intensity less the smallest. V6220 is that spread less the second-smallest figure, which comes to -3.2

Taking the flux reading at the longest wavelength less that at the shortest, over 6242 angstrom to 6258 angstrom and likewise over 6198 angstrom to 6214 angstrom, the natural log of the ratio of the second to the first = -5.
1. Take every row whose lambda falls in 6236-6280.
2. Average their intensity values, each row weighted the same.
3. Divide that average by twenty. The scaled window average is 0.200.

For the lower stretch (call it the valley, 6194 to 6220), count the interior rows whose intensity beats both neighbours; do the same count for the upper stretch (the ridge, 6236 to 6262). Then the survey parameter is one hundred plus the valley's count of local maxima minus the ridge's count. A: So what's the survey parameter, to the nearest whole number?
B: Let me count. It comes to 101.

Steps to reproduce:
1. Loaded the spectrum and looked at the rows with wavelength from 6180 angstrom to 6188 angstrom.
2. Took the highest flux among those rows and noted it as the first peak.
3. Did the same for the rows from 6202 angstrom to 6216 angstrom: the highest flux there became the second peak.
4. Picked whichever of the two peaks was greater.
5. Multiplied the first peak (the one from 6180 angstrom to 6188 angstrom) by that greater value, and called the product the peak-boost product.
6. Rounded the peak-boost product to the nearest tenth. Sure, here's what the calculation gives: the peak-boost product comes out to 22.3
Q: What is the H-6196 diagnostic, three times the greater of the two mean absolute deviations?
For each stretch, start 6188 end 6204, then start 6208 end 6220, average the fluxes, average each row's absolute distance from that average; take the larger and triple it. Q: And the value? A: 0.54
